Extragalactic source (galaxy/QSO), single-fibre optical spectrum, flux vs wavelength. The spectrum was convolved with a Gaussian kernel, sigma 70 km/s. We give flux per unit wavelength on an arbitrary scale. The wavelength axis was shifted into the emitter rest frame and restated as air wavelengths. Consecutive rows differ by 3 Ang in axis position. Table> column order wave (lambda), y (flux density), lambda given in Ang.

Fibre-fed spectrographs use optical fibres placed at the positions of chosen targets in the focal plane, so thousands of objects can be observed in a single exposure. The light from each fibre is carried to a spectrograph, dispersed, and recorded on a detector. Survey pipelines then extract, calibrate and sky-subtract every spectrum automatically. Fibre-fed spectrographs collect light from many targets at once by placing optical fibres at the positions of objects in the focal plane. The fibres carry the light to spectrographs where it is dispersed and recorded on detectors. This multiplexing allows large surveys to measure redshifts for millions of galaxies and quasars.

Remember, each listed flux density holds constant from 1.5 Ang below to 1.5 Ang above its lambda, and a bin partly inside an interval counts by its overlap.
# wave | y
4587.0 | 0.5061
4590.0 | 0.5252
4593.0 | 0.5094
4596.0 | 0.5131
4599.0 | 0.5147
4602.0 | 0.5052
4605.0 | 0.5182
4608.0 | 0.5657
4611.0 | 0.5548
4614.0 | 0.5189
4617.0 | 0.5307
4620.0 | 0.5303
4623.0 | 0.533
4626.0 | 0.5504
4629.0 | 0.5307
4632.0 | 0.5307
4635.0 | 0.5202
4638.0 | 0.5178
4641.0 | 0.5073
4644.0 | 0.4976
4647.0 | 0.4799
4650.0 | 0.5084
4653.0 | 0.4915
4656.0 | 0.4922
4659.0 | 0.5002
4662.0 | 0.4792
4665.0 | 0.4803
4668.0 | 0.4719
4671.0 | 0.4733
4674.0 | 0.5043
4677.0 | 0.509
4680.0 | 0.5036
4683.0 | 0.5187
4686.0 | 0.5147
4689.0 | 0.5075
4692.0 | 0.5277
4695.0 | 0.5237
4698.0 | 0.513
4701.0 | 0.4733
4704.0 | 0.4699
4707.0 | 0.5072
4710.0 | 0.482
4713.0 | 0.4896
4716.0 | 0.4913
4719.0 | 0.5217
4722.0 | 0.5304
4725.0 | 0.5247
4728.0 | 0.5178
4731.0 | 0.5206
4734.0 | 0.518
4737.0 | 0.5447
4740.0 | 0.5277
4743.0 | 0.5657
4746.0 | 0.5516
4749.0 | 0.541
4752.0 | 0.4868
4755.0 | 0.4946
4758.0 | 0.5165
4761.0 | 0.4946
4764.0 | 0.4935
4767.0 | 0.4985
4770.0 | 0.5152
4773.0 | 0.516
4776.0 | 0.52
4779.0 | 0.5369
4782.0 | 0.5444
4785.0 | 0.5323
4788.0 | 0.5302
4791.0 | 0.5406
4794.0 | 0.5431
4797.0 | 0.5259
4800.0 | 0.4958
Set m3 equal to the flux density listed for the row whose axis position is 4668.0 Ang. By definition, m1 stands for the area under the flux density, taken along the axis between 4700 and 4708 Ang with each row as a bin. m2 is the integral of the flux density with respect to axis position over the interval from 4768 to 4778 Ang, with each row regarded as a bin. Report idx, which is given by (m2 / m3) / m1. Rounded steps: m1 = 3.86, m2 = 5.17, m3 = 0.4719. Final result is 2.8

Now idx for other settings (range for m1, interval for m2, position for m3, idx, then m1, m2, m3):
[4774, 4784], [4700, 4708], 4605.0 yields 1.4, 5.33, 3.86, 0.5182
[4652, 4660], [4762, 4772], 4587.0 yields 2.5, 3.96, 5.03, 0.5061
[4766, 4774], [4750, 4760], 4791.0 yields 2.3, 4.08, 5.01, 0.5406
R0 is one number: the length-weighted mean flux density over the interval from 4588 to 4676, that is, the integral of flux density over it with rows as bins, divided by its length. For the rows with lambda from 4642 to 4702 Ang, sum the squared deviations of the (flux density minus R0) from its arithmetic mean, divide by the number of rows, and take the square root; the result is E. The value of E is 0.017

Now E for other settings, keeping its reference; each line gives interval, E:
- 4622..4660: 0.019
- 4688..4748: 0.024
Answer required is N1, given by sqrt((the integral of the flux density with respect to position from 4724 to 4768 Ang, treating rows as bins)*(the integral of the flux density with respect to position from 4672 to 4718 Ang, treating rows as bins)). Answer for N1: 23.0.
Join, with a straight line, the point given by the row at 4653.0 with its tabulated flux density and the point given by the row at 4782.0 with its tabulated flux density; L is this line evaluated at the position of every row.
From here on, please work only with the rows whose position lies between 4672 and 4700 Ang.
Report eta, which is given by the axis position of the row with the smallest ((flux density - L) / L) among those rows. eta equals 4680.0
